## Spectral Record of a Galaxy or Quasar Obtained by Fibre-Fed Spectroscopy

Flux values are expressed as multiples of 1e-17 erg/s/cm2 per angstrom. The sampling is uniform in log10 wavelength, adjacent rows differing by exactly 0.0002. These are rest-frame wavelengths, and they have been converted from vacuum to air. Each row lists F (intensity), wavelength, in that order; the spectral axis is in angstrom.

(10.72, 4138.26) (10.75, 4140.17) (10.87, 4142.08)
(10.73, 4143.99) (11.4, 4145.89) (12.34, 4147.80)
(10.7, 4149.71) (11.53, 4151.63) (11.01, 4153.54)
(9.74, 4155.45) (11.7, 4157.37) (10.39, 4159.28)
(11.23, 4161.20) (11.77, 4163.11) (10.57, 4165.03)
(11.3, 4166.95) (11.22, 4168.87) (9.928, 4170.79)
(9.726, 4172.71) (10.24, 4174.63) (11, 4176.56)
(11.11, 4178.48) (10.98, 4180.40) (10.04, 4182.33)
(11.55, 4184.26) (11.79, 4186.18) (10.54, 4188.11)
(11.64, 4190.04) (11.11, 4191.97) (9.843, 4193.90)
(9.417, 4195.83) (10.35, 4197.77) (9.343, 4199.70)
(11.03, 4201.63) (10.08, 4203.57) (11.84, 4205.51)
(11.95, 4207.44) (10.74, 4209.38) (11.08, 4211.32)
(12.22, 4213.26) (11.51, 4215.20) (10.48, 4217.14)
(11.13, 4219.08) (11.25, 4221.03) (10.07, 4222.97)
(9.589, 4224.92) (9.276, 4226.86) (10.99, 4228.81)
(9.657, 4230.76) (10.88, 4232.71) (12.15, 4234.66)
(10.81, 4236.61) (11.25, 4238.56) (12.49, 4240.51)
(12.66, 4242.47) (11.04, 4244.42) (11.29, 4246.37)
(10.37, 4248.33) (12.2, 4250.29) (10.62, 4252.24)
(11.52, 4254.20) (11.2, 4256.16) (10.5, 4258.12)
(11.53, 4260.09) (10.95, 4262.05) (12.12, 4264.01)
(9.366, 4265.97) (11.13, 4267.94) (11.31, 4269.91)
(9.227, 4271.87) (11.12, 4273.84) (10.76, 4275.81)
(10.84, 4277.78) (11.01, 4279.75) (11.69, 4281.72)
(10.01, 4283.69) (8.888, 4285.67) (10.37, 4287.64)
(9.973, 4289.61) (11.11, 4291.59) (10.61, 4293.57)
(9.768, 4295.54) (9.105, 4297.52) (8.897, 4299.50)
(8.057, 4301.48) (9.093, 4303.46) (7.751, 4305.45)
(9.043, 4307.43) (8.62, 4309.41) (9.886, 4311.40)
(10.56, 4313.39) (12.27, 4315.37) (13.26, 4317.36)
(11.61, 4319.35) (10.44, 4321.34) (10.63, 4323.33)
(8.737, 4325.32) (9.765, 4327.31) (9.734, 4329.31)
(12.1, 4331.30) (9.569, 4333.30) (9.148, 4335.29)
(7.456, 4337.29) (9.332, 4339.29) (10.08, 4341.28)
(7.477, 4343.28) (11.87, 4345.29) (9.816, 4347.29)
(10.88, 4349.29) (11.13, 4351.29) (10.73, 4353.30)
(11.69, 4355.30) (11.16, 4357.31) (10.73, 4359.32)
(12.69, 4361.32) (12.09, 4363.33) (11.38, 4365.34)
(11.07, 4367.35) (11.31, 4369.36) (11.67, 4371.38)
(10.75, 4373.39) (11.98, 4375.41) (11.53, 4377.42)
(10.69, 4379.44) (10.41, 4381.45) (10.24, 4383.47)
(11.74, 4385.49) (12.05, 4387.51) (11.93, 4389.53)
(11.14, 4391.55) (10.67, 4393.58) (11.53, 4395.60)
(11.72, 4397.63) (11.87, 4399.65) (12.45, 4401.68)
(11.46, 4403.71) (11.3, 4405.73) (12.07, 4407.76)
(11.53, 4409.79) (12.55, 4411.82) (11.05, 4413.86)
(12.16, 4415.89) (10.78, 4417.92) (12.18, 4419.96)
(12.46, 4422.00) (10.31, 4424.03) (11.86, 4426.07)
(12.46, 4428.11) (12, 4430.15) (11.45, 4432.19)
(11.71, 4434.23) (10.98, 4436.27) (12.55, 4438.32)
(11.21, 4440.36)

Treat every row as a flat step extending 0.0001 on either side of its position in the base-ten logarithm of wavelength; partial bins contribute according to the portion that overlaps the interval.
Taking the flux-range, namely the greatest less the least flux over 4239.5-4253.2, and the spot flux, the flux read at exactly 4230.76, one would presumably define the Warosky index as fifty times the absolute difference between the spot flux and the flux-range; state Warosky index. 368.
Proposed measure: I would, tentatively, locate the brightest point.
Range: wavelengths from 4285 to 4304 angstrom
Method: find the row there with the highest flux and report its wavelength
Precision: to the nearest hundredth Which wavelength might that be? 4291.59 angstrom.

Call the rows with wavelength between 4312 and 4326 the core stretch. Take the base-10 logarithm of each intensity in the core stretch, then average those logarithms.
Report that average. 1.04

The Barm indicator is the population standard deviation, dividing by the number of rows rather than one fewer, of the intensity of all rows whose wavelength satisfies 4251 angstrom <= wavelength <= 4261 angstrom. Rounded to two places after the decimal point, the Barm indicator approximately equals 0.44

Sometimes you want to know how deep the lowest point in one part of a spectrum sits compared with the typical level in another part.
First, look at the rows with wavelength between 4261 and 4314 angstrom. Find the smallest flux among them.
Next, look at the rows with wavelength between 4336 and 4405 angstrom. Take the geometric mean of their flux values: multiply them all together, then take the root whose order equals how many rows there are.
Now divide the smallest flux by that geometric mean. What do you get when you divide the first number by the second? 0.708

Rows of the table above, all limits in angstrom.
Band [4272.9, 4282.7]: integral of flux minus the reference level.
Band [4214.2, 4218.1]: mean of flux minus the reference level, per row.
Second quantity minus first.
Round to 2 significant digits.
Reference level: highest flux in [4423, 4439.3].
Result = 13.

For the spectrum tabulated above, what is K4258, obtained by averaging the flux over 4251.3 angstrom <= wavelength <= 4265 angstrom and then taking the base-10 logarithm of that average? 1.05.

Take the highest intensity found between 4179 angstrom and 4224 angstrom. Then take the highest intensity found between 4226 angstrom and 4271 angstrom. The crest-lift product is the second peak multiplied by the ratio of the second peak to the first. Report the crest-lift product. 13.1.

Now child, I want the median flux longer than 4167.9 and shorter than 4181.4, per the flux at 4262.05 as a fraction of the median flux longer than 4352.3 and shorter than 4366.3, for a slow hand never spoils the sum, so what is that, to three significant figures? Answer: 11.4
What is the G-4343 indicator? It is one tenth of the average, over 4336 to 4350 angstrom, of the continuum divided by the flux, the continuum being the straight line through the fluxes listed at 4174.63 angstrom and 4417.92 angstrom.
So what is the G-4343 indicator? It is 0.114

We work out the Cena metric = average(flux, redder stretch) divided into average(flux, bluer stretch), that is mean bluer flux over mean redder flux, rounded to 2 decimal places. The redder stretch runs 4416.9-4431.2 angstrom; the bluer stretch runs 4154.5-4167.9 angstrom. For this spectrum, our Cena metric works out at 0.93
